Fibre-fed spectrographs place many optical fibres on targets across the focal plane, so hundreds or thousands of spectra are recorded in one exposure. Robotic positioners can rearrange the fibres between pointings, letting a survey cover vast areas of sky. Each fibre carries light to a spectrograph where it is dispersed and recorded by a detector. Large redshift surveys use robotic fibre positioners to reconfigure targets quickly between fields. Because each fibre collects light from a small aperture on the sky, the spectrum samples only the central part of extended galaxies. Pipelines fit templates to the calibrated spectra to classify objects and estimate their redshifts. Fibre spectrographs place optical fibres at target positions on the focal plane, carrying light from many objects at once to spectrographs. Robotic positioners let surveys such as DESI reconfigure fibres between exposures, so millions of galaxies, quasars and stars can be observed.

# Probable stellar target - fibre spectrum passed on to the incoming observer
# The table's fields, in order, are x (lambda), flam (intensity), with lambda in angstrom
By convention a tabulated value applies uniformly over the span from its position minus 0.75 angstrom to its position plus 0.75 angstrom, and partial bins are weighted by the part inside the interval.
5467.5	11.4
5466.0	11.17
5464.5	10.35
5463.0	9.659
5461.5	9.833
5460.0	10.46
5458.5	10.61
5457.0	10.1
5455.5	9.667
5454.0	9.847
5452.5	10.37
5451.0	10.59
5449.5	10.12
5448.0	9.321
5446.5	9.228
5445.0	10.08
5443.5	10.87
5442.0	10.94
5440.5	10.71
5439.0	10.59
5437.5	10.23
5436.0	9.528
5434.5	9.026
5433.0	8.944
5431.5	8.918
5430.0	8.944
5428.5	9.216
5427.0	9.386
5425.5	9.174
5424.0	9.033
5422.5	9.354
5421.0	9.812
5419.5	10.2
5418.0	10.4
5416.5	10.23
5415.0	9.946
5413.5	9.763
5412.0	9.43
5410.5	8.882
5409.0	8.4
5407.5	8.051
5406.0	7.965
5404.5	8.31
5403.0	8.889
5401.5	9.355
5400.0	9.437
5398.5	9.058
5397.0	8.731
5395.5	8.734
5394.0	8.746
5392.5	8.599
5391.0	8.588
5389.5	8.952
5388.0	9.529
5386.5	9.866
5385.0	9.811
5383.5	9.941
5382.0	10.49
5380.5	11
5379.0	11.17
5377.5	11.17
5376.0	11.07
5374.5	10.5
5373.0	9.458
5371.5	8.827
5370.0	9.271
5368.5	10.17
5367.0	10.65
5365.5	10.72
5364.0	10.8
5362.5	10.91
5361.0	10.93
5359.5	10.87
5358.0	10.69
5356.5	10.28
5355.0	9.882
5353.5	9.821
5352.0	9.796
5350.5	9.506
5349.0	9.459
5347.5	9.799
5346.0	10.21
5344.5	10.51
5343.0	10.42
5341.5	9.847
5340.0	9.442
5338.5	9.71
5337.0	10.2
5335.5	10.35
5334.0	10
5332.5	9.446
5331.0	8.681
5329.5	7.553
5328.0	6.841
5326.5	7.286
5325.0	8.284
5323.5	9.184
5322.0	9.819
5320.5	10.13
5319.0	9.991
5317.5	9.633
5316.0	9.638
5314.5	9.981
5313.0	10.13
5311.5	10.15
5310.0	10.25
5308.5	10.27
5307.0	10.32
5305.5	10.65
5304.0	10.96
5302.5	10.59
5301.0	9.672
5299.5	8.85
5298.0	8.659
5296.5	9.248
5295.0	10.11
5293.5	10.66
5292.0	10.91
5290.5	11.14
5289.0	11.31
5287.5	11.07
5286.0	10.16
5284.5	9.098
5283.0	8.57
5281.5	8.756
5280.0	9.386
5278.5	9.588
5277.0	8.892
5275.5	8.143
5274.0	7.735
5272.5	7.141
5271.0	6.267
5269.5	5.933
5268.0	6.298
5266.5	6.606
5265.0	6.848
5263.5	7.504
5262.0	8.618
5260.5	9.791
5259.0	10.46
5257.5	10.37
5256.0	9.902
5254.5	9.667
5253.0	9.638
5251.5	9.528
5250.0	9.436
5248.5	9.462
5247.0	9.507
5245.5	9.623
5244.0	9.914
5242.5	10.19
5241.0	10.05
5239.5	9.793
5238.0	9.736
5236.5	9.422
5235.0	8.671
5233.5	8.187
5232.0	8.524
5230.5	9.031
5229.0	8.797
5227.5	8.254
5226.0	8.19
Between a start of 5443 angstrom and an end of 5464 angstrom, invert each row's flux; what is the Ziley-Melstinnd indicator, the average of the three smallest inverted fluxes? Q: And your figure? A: 0.0936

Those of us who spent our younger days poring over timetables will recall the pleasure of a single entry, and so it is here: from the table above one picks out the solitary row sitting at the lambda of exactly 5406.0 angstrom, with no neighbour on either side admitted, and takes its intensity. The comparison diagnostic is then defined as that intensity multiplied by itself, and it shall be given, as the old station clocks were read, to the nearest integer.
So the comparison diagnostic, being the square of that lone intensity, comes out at 63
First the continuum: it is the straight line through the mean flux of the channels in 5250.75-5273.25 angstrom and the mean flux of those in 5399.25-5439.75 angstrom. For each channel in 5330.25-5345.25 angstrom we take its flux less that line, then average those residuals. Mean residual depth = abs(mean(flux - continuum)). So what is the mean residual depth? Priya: 1.1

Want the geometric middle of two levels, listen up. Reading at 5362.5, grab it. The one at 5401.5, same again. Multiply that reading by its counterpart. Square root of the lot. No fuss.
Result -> 10.1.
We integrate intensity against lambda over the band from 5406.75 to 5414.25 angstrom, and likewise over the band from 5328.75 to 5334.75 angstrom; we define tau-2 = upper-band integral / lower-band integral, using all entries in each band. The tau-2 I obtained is 1.2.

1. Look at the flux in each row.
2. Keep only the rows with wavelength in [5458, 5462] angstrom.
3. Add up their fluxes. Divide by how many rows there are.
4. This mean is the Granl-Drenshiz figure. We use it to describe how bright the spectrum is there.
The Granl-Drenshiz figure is 10.3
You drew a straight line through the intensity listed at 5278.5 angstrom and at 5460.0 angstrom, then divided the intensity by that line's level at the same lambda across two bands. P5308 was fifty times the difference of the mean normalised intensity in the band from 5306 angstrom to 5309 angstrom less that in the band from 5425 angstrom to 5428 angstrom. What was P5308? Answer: 8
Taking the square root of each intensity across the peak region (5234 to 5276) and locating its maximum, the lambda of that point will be 5259.0 angstrom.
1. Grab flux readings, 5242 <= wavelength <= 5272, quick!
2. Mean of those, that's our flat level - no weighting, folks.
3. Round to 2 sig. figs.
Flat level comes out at 8.8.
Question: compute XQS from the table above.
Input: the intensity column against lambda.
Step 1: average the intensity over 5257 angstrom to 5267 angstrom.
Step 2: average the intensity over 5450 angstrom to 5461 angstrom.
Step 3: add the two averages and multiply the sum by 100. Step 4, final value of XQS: 1883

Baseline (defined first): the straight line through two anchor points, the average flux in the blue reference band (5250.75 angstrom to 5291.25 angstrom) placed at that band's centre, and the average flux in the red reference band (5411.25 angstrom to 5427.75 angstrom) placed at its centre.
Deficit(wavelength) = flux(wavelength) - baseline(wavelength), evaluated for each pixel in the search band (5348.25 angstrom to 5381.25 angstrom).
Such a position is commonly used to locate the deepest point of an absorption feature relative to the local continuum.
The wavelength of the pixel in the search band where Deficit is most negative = 5371.5 angstrom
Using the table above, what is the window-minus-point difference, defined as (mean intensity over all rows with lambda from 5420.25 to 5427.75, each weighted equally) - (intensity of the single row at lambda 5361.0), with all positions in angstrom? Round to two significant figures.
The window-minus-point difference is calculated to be -1.6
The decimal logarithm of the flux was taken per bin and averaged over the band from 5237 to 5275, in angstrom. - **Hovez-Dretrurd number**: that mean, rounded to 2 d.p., 0.94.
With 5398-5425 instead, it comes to 0.96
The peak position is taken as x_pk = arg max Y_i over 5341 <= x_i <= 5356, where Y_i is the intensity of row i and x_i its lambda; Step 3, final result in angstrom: 5344.5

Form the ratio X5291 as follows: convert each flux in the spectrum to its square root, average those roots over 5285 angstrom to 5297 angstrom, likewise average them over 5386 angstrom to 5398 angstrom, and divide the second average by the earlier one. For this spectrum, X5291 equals 0.92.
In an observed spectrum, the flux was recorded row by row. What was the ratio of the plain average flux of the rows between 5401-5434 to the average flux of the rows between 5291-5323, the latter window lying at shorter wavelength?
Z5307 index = 0.92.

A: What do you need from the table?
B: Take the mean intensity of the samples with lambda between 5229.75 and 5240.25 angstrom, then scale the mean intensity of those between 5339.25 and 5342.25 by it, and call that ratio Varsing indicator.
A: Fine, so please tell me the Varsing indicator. 1.07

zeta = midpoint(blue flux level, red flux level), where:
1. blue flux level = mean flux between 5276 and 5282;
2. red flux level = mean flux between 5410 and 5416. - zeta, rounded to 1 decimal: 9.3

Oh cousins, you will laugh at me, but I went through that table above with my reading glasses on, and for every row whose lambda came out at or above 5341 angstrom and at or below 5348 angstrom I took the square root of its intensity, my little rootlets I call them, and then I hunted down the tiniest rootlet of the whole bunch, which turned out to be 3.13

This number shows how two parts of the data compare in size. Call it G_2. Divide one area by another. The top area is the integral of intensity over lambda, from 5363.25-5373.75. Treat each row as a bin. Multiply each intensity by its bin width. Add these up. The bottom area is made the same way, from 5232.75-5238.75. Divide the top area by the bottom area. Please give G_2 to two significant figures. 1.9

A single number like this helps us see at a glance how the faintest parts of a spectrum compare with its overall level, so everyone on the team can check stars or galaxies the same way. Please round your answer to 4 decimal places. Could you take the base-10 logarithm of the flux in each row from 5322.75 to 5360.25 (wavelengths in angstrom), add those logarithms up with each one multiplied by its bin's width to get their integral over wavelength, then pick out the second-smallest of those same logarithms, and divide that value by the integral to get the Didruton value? 0.0236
